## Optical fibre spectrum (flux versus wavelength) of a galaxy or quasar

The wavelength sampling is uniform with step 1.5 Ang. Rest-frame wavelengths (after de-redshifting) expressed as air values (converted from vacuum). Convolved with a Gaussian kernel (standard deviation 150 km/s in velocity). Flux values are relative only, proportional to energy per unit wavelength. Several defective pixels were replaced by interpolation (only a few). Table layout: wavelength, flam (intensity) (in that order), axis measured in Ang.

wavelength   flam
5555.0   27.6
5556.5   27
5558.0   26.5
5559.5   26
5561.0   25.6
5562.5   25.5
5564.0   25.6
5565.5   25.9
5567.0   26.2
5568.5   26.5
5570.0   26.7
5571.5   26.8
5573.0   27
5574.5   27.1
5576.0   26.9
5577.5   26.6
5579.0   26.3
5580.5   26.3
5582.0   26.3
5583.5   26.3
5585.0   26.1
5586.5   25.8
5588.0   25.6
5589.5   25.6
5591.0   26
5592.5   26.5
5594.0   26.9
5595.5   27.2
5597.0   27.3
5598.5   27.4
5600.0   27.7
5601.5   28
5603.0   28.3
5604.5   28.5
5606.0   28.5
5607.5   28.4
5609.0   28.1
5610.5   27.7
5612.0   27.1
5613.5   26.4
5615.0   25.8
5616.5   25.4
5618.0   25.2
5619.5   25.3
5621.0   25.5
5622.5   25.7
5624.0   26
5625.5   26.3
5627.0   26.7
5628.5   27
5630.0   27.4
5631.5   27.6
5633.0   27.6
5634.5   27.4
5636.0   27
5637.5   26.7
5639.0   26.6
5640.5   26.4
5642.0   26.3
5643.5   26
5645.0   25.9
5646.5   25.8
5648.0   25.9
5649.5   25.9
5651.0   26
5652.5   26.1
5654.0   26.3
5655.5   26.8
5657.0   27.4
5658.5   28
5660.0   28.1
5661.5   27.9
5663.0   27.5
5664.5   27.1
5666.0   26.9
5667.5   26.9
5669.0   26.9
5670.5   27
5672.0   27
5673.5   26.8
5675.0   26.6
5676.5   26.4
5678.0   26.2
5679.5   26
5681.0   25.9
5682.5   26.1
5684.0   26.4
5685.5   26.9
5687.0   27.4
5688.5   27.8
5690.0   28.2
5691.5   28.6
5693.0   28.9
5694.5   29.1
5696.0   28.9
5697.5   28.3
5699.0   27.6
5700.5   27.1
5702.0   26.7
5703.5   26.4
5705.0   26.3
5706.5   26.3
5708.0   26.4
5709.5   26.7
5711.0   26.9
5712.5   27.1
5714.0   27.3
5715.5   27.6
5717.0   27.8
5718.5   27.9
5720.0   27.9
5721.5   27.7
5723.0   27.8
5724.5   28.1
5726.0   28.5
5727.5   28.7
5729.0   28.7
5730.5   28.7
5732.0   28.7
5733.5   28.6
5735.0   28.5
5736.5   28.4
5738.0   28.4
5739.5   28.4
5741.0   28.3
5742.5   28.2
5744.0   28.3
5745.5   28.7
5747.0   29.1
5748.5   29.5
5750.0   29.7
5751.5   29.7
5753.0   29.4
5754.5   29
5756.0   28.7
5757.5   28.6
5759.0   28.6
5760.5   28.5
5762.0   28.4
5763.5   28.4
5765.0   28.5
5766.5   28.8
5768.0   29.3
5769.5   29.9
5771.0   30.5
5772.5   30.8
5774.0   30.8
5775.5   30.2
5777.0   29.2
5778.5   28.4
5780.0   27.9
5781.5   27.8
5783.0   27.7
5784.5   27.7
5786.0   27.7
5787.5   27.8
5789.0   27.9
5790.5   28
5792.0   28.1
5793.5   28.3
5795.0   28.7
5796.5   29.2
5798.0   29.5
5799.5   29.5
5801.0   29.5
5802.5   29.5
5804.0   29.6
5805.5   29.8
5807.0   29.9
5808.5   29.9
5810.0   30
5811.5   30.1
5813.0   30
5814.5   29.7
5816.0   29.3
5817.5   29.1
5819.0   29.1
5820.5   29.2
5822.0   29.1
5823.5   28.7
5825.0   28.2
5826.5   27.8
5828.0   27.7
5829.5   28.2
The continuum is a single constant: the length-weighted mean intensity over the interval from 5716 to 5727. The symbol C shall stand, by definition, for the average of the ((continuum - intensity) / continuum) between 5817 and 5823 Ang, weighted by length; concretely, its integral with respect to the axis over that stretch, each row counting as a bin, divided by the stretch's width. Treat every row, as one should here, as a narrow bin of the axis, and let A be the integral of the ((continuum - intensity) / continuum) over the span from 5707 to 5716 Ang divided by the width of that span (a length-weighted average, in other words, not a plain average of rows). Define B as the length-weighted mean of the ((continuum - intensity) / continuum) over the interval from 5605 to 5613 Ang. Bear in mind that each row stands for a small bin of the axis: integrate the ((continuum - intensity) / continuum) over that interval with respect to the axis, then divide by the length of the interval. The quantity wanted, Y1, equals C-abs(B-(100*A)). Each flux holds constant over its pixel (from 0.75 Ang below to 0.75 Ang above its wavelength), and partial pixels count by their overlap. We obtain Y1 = -4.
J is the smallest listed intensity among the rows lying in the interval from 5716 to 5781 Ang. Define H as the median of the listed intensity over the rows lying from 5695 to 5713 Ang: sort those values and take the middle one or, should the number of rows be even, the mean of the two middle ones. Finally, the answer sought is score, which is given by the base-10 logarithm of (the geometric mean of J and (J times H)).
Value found 2.16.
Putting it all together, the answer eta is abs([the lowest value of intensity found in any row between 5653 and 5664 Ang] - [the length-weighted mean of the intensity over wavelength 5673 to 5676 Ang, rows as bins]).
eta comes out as 0.4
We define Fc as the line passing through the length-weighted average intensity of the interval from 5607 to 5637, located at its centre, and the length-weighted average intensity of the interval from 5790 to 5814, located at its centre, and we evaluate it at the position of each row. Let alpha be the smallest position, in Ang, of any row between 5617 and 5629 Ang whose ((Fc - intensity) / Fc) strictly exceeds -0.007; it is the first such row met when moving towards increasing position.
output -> 5618.0 Ang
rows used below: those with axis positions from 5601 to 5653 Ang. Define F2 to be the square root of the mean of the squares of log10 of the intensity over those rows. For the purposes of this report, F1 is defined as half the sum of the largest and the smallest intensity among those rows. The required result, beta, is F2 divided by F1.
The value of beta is 0.0531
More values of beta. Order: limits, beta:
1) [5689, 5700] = 0.0513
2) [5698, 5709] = 0.0529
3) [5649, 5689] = 0.0529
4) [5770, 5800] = 0.0499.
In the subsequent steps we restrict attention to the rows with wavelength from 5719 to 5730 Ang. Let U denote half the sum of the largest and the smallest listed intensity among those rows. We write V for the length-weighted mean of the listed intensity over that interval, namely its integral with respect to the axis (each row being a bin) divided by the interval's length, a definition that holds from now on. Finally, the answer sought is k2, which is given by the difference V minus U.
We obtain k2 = 0.00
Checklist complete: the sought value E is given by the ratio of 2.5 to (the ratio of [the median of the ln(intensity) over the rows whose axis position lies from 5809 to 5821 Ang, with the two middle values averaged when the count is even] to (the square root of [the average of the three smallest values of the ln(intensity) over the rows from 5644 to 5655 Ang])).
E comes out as 1.33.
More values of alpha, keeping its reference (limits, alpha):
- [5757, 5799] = 5757.5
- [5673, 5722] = 5673.5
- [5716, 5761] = 5717.0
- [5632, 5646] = 5636.0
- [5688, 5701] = 5688.5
